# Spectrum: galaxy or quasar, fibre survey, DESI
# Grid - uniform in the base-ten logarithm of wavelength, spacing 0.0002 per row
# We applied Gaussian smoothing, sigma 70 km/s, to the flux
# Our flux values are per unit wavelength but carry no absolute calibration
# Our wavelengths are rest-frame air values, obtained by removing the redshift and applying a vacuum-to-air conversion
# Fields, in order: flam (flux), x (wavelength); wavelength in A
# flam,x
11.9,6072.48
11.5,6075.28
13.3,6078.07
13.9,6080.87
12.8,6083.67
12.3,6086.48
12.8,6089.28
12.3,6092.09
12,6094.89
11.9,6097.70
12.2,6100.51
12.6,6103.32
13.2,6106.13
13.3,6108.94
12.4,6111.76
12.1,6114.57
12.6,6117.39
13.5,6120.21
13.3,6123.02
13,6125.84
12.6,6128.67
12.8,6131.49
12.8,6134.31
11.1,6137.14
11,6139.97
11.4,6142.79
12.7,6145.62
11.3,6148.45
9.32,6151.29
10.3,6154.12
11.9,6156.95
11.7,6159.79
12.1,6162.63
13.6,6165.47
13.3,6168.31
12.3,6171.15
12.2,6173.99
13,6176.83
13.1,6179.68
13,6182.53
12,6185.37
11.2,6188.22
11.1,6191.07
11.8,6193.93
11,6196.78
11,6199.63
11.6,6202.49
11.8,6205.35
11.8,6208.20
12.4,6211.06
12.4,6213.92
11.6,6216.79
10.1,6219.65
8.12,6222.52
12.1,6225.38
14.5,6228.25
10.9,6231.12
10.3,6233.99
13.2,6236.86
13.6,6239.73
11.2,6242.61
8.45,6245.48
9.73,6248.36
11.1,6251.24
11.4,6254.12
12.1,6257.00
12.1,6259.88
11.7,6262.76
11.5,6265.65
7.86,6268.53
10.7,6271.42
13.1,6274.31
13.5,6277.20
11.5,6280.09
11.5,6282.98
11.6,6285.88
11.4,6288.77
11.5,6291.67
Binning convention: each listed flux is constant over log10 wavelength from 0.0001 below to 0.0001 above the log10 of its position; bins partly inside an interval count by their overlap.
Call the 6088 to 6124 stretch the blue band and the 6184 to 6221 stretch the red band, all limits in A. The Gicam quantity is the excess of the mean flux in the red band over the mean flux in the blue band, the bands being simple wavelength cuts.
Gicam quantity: -1.1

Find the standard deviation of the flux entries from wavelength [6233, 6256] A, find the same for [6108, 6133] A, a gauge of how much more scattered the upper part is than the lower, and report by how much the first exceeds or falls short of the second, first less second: 1.2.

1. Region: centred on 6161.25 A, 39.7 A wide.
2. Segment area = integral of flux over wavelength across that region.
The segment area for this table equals 477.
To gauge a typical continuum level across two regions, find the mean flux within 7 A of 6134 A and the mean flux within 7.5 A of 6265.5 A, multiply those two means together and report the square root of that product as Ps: 11.4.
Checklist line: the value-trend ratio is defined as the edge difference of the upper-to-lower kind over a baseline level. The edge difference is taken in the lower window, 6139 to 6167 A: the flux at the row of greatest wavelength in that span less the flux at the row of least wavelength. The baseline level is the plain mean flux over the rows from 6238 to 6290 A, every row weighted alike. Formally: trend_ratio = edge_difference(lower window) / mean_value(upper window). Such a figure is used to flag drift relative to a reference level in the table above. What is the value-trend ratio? 0.23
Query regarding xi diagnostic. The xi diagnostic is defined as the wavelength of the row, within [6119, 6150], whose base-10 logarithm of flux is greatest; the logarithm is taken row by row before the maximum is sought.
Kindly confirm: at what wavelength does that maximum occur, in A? 6120.21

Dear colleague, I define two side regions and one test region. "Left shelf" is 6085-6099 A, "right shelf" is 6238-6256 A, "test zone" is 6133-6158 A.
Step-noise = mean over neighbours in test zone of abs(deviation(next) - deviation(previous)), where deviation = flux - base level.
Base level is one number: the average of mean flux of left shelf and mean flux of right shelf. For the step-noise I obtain 1.18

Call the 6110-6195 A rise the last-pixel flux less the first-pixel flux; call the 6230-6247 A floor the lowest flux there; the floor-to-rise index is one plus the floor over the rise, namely -13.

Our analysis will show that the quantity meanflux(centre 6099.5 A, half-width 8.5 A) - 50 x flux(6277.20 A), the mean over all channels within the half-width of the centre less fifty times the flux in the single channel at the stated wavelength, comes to -663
